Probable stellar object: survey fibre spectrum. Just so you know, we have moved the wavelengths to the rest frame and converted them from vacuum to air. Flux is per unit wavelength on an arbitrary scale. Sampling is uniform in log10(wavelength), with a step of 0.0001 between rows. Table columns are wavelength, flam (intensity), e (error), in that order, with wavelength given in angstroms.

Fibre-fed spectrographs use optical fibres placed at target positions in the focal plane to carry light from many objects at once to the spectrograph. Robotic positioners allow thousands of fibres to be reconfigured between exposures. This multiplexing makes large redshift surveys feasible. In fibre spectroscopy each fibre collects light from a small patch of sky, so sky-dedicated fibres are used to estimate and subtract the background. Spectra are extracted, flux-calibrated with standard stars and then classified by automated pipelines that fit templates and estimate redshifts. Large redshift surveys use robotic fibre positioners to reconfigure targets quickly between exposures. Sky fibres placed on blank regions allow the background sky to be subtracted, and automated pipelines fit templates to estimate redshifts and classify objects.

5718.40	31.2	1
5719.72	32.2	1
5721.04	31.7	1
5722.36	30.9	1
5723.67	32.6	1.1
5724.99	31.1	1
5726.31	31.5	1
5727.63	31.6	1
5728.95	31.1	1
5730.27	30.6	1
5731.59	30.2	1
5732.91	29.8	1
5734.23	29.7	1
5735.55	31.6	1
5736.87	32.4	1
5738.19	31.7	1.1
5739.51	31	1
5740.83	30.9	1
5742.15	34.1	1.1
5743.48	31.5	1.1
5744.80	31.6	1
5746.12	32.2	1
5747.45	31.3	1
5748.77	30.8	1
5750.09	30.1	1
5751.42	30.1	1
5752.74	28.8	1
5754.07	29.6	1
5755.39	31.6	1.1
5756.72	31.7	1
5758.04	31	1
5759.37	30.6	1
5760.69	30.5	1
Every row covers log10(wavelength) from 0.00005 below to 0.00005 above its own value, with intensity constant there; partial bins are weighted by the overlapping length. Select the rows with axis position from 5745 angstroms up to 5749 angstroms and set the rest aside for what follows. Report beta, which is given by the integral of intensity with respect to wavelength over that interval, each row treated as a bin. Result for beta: 126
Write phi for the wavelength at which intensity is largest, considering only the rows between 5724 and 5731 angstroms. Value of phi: 5727.63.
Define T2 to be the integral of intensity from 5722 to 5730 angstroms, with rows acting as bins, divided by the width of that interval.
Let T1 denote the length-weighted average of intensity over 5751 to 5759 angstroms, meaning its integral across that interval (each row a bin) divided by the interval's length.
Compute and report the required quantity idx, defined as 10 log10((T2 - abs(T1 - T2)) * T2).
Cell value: 29.8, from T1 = 30.5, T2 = 31.5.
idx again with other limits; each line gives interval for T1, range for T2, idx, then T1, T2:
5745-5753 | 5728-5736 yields 29.7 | 30.7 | 30.5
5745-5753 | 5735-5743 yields 29.9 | 30.7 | 31.9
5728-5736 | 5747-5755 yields 29.5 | 30.5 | 30.2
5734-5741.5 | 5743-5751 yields 29.9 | 31.3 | 31.2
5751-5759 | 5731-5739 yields 29.7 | 30.5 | 30.9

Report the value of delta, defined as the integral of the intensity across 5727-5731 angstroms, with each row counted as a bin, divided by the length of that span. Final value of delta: 31.1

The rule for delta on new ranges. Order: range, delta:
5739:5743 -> 32.0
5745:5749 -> 31.5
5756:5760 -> 31.1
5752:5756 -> 30.0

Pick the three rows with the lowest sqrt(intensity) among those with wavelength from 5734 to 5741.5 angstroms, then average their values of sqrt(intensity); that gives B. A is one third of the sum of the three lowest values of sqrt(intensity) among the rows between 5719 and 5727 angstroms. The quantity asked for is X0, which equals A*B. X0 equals 30.8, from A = 5.58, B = 5.53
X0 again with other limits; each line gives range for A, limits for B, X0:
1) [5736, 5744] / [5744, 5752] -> 30.7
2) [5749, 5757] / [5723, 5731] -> 30.2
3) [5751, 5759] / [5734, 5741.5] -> 30.0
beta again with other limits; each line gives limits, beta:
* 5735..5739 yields 128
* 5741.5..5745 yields 114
